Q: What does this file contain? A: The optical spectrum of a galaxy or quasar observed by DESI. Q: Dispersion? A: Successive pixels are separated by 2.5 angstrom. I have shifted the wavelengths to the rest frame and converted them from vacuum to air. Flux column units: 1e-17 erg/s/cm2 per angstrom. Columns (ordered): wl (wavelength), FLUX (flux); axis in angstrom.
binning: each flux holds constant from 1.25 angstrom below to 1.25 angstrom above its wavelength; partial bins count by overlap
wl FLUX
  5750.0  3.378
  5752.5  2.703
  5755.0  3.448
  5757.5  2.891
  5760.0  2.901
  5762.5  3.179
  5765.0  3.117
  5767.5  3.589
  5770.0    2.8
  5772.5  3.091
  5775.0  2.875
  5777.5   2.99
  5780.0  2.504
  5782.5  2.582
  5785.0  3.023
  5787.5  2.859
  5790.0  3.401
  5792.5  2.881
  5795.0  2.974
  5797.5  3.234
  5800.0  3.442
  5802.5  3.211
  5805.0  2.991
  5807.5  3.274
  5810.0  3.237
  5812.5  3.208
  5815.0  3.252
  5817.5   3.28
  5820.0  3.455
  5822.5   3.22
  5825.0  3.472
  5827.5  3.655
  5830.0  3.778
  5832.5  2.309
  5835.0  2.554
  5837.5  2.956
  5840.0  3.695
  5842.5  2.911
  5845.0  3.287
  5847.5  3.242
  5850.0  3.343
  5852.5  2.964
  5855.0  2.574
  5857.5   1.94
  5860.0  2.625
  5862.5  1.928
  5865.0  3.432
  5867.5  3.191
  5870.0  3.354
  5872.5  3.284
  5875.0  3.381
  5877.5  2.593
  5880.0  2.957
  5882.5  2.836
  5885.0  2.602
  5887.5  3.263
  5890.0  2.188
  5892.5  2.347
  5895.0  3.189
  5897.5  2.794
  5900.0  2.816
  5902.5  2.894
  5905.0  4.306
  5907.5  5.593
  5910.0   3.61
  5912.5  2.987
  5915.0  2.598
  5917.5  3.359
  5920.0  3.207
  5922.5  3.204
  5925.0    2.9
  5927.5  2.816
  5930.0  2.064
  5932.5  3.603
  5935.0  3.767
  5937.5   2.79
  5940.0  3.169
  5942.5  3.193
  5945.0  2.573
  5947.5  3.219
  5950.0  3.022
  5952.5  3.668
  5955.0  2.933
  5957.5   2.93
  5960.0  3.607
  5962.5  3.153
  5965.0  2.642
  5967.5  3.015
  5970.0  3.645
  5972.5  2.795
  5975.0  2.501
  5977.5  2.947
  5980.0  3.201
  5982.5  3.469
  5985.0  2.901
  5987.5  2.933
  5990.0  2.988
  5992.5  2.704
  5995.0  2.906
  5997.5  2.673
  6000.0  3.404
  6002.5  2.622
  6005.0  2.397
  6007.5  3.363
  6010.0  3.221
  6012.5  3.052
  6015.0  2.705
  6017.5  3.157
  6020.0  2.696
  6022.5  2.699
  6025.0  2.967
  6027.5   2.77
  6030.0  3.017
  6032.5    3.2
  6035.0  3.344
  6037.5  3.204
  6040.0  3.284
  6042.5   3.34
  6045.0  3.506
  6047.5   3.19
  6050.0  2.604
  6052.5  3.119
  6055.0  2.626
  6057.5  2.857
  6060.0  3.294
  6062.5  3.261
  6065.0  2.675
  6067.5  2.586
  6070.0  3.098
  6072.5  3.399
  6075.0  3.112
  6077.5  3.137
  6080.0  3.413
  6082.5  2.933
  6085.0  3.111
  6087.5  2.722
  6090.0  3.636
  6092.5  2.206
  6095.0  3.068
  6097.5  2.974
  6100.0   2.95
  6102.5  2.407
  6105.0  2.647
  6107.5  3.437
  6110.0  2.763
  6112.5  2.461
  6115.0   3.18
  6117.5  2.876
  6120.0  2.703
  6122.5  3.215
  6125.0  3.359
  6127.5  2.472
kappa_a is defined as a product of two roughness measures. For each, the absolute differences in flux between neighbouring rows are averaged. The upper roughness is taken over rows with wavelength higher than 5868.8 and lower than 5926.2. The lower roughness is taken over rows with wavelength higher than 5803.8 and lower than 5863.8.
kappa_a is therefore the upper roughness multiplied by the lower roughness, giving 0.19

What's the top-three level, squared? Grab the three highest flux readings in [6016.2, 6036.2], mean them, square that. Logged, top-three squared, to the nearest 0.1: 10.5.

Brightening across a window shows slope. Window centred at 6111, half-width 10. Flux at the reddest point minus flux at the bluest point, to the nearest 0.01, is 0.30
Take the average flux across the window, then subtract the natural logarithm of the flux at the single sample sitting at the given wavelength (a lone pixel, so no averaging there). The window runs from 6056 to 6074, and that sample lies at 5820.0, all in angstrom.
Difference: 1.78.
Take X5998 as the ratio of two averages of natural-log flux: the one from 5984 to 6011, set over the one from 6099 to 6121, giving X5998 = 1.03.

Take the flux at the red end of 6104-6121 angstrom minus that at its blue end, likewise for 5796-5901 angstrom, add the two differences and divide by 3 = -0.12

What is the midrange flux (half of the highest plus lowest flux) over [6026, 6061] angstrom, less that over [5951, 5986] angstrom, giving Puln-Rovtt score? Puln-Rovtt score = 0.0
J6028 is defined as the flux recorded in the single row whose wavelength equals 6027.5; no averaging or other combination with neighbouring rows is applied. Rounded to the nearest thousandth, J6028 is 2.770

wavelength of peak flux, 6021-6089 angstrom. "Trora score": 6045.0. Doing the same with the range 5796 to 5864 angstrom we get 5830.0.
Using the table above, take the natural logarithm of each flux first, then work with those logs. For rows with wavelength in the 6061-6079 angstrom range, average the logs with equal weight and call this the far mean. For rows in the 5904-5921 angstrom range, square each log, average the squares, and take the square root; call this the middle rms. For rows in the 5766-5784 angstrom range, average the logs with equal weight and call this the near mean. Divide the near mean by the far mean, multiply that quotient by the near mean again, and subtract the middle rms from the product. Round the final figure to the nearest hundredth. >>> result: -0.27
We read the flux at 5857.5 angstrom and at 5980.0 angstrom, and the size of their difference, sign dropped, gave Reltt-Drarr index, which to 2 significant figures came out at 1.3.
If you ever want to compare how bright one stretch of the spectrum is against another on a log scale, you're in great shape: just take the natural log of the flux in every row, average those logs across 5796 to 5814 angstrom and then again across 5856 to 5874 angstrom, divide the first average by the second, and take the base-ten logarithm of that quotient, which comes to 0.06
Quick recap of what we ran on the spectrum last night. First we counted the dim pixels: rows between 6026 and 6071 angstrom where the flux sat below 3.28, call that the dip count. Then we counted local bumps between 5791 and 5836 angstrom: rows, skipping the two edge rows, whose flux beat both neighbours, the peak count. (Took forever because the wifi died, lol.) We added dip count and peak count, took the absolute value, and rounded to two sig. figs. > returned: 17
